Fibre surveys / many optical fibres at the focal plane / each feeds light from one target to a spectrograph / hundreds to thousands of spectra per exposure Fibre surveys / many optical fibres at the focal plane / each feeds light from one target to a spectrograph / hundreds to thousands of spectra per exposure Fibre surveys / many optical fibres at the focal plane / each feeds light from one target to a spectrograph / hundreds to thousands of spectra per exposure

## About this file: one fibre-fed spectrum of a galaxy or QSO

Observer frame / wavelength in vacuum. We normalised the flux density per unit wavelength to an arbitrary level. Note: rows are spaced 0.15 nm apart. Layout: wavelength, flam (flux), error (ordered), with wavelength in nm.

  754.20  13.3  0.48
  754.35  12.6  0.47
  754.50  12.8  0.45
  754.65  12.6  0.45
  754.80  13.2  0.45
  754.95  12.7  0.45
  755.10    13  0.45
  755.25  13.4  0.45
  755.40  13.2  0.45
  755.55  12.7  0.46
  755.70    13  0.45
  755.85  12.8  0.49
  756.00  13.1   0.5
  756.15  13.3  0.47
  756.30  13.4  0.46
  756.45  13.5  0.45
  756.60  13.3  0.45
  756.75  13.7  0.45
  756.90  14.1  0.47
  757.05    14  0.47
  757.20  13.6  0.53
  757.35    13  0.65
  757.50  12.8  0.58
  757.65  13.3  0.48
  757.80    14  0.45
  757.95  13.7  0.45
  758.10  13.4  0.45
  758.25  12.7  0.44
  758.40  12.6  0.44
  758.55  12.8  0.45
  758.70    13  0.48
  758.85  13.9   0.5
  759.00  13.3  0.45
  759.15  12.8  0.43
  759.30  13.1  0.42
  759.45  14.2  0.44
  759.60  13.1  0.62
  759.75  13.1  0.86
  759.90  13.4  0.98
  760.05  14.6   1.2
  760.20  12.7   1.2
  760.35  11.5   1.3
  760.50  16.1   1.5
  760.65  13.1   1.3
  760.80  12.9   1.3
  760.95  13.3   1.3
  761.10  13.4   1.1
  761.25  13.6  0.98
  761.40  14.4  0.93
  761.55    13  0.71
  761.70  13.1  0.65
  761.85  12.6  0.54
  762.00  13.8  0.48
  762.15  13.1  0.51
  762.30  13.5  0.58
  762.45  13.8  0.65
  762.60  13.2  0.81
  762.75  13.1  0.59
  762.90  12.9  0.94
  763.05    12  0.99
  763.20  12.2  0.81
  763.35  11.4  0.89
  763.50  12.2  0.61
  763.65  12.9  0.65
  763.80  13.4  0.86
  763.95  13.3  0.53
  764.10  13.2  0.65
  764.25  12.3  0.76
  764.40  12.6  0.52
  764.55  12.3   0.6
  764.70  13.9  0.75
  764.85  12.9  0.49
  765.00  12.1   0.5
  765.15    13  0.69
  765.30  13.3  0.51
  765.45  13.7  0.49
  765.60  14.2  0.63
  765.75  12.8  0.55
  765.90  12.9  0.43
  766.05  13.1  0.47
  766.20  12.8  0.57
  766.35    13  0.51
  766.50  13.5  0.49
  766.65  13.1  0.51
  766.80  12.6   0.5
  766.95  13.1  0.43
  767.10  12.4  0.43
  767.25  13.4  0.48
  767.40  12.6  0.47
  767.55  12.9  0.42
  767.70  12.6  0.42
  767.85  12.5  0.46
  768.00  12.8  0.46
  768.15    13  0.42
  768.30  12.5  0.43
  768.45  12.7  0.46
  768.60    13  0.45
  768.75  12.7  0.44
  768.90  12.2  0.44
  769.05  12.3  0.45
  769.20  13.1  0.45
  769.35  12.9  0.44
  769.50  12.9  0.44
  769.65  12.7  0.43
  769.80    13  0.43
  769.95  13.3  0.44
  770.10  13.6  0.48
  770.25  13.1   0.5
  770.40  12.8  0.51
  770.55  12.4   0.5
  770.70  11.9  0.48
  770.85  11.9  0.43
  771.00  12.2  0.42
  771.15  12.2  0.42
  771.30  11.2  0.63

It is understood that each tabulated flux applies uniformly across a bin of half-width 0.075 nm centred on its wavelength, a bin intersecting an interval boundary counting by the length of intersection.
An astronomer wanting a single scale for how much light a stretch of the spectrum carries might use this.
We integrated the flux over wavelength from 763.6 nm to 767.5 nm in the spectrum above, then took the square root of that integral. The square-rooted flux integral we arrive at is 7.1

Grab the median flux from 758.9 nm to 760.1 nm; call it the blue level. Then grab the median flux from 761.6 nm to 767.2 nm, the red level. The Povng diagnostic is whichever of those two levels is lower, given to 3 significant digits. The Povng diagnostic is 13.0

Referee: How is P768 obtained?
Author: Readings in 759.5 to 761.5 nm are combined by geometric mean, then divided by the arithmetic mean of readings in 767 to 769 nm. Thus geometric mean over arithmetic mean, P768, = 1.06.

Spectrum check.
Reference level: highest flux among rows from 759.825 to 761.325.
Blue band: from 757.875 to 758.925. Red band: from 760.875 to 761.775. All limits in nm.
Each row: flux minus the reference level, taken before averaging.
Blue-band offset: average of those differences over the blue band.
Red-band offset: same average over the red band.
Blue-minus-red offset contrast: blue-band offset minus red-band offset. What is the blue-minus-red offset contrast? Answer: -0.3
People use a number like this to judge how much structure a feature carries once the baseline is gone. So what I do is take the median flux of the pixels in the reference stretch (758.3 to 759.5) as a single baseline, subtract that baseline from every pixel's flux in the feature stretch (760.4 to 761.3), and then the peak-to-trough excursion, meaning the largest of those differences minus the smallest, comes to 3.20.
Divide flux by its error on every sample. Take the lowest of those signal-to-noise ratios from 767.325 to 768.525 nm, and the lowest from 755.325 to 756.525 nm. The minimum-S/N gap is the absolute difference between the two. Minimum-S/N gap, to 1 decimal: 0.7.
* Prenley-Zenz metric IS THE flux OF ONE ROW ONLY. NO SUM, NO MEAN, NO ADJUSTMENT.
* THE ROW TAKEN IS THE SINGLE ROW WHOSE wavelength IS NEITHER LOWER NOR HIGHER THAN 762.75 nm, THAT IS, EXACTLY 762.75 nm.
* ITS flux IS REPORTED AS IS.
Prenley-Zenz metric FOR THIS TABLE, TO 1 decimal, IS 13.1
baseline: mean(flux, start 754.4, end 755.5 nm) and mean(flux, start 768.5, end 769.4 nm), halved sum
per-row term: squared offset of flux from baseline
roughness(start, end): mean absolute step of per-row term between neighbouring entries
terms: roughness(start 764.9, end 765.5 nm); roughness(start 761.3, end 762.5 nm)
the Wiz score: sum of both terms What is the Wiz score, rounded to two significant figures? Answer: 1.1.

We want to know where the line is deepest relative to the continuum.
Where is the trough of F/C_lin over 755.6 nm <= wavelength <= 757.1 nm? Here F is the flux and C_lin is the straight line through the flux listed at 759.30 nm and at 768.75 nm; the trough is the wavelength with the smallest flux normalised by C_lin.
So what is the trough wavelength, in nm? 755.85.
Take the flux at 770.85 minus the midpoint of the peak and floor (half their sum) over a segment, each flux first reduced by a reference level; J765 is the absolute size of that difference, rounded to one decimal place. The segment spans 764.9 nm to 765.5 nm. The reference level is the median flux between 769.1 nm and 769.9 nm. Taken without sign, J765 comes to 1.0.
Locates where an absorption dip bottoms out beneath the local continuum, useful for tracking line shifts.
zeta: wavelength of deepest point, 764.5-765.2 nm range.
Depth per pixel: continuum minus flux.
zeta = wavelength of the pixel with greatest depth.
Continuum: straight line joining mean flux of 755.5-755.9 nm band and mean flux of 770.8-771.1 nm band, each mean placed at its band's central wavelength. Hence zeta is 765.00 nm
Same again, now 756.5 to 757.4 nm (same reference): 757.35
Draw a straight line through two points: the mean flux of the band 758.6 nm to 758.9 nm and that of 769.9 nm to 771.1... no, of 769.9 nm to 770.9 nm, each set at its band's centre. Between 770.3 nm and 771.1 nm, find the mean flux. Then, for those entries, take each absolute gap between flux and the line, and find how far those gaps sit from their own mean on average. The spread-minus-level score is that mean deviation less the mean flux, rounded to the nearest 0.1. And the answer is -12.0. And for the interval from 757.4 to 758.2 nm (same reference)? -13.2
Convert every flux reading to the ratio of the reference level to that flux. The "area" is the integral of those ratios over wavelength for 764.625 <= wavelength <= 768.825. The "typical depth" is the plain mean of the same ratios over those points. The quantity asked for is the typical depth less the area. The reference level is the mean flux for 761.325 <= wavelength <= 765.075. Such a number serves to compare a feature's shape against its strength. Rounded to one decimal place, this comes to -3.2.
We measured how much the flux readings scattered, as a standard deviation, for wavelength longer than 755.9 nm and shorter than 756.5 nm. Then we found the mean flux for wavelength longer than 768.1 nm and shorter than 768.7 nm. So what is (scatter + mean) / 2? 6.5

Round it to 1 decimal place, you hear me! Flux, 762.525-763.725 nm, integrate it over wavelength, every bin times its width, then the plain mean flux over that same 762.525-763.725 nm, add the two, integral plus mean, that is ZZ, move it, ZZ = 27.5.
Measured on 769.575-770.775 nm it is 28.3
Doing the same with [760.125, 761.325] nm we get 29.3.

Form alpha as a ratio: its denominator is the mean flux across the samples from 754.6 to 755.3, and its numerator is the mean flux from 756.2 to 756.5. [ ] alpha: 1.04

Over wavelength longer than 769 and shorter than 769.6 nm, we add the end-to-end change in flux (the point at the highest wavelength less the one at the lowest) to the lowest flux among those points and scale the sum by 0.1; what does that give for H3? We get 1.290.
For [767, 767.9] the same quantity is 1.250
